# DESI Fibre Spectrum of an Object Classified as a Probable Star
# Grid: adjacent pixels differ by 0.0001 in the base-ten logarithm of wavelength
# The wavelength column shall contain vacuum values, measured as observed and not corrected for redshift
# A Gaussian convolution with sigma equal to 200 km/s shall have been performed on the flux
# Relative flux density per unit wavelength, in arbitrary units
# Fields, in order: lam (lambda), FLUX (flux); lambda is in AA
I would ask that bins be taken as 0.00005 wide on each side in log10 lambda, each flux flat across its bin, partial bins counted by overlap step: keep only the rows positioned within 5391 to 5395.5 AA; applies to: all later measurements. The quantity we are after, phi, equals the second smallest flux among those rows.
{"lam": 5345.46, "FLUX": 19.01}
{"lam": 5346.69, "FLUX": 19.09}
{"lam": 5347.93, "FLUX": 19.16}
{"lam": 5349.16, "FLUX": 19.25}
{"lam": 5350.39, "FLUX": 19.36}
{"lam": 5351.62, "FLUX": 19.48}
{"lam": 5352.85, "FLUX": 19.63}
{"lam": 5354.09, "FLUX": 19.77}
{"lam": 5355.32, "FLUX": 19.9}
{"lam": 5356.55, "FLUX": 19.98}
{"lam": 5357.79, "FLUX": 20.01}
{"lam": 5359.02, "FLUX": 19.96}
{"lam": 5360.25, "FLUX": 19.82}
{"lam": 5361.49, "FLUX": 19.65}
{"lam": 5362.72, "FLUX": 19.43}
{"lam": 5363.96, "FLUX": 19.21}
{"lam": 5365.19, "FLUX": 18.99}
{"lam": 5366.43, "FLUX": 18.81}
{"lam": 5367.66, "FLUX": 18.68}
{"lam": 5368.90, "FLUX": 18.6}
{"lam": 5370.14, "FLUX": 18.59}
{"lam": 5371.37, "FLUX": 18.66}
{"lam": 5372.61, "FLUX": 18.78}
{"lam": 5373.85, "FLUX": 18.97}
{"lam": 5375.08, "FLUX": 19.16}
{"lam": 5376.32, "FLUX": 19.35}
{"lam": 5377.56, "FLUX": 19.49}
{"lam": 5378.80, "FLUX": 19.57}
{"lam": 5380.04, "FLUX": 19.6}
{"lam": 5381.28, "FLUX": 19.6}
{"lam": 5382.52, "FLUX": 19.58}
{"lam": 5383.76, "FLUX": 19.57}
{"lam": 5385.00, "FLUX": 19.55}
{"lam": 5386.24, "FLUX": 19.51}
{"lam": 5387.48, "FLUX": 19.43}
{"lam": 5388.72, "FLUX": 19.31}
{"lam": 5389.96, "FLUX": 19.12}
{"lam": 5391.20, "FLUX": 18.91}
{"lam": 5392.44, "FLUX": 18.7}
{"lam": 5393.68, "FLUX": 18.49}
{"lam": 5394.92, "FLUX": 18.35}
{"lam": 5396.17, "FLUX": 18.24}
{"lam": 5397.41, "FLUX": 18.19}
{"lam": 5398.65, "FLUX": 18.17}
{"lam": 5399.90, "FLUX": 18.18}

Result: 18.49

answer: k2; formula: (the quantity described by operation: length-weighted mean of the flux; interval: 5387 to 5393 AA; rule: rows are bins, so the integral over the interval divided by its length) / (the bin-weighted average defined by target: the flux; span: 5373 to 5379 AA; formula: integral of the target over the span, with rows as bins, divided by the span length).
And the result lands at 0.992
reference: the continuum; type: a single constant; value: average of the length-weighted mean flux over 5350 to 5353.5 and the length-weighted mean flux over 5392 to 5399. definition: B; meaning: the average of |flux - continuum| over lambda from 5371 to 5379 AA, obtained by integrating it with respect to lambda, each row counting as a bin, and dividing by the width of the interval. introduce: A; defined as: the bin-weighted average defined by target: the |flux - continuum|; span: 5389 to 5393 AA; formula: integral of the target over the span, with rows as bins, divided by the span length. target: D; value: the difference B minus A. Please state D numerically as 0.16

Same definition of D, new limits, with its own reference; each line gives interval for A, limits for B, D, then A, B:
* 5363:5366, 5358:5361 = 0.76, 0.21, 1.0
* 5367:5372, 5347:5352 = 0.08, 0.29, 0.4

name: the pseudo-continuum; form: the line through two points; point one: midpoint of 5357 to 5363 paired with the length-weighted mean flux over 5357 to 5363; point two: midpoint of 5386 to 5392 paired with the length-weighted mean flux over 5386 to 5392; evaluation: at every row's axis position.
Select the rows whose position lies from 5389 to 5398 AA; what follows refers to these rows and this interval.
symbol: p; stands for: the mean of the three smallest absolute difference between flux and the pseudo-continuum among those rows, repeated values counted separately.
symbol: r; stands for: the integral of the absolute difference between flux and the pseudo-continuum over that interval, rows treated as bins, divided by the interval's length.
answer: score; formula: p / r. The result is 0.51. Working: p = 0.29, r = 0.6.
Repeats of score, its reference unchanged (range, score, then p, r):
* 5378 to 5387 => 0.89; 0.18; 0.2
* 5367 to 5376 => 0.72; 0.56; 0.8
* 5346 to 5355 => 0.54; 0.31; 0.6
